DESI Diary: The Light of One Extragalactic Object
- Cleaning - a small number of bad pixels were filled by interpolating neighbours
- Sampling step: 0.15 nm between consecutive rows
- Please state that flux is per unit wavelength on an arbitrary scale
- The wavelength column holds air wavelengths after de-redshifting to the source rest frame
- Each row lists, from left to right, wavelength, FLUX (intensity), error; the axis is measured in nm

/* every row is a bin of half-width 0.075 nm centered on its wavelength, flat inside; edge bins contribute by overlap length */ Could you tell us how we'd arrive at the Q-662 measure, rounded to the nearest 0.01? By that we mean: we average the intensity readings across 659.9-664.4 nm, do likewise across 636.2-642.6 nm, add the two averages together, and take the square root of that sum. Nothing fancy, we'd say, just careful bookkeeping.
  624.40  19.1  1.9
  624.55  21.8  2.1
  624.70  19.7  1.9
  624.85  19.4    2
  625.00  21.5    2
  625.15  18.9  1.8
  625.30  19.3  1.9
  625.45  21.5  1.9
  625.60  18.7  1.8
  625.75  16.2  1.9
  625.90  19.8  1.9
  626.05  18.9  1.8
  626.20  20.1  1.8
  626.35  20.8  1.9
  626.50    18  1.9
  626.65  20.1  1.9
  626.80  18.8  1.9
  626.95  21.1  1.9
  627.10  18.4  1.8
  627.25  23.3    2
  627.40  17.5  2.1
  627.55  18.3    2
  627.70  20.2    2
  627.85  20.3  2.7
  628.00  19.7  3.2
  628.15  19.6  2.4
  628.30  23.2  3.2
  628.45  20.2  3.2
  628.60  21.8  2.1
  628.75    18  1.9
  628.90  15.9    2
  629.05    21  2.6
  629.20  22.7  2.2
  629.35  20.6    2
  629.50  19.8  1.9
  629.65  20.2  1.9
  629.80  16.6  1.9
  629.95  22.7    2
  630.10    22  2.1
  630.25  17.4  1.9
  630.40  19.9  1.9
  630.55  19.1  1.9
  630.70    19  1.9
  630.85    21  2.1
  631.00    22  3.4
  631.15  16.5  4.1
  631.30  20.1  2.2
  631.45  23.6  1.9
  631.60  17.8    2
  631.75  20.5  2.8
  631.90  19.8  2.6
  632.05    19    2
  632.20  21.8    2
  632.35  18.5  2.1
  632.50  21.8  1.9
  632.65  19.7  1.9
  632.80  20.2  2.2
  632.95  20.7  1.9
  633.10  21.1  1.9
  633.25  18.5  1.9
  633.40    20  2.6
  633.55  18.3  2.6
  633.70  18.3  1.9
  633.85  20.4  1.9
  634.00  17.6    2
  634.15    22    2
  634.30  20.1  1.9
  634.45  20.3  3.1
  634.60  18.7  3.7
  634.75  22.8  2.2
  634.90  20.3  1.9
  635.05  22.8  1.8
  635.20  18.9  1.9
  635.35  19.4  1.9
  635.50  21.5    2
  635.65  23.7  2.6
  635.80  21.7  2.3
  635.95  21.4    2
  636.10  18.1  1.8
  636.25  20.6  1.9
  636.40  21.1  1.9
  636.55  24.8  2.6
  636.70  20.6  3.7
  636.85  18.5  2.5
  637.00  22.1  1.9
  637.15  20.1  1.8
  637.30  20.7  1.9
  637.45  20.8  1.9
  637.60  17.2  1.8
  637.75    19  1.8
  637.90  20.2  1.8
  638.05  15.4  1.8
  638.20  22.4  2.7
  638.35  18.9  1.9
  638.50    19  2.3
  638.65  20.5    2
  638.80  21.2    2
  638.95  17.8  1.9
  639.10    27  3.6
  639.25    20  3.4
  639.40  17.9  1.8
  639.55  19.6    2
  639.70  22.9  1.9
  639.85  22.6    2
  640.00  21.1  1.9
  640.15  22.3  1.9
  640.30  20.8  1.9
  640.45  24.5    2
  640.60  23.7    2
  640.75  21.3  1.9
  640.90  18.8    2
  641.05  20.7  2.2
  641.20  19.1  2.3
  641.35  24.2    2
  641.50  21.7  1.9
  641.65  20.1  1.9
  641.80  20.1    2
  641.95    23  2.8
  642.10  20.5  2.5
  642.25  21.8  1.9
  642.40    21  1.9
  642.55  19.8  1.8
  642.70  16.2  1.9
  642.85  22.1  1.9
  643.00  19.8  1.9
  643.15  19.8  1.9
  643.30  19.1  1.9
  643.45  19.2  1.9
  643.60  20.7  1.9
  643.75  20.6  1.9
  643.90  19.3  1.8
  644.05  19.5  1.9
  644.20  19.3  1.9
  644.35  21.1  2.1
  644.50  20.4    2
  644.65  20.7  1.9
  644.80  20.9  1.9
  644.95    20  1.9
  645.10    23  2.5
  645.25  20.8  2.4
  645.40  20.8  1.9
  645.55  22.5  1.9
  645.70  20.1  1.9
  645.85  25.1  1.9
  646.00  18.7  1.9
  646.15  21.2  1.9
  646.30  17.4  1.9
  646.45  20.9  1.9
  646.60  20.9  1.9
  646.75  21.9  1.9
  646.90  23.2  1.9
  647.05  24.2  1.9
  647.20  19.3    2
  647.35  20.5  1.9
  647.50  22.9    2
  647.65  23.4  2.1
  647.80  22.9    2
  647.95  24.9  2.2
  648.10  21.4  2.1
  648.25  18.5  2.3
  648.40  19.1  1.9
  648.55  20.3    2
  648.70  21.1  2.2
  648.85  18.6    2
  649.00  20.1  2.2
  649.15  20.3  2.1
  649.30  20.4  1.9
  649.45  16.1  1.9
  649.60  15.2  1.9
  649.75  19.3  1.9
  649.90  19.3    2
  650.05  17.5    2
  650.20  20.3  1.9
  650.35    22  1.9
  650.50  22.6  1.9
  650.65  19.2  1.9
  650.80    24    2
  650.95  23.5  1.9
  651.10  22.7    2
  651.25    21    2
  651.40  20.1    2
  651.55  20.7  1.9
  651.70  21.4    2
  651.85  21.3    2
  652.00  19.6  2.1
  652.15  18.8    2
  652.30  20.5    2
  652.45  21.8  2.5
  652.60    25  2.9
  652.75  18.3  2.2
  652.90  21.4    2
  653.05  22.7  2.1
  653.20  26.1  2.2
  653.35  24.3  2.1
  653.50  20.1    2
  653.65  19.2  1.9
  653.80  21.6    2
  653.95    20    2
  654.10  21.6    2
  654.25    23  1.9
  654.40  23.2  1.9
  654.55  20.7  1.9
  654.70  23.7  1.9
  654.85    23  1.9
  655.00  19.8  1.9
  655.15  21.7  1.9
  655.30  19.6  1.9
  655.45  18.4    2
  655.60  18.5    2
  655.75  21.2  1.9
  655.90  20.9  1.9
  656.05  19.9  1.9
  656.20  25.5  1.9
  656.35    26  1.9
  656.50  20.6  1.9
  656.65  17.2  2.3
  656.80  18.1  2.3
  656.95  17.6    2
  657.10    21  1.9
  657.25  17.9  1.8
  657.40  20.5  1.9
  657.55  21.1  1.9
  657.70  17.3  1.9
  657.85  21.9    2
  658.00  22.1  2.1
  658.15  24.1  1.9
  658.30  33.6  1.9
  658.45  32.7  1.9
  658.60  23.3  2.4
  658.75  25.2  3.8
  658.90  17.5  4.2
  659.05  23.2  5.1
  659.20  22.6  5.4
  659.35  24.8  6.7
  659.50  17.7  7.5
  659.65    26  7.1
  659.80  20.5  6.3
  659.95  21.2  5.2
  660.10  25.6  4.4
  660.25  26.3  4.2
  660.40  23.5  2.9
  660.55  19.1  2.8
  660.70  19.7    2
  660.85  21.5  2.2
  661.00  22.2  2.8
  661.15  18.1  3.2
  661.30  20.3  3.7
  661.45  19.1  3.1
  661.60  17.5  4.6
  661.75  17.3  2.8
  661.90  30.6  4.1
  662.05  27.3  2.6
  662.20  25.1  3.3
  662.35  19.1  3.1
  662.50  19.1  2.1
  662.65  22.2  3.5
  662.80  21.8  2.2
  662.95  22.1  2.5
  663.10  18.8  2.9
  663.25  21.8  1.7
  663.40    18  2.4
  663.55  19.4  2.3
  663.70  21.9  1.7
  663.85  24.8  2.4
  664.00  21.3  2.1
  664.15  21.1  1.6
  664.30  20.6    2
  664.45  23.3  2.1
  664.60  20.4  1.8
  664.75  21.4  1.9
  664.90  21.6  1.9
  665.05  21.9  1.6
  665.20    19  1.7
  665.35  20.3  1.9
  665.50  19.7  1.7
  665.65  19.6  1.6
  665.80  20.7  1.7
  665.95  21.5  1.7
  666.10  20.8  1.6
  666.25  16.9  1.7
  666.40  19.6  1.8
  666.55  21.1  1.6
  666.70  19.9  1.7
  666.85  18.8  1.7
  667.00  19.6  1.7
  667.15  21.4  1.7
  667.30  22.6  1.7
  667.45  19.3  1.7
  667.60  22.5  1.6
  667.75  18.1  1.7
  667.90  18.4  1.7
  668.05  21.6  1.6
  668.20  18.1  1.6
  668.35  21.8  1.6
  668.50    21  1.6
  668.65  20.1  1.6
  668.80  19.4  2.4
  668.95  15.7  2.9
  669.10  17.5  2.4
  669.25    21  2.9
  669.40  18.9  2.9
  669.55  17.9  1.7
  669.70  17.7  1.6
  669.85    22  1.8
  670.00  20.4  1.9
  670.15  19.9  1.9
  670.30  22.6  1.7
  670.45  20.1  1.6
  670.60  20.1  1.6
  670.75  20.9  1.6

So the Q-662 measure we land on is 6.51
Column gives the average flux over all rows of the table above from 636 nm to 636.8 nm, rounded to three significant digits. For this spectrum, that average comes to 21.0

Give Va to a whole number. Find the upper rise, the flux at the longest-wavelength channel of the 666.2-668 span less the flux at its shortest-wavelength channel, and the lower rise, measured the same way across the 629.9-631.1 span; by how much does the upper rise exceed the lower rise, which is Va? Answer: 2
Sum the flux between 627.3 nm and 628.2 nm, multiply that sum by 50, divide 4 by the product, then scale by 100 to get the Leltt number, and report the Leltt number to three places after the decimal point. 0.069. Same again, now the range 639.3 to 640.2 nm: 0.063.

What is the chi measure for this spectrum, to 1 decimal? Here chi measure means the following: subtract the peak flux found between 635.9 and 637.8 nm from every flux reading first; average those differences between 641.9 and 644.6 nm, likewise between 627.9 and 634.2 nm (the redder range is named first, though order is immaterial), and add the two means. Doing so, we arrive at -9.5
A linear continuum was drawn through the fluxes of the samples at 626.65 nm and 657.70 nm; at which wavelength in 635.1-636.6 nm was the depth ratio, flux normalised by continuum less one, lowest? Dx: 636.10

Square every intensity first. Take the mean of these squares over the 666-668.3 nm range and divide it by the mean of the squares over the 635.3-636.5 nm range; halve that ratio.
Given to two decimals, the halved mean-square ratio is 0.45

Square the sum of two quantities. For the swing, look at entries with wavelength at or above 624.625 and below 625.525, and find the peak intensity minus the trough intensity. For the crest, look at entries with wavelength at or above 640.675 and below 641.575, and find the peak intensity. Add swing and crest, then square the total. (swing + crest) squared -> 718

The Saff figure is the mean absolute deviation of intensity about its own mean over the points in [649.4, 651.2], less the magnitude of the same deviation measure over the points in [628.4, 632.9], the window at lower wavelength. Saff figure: 0.9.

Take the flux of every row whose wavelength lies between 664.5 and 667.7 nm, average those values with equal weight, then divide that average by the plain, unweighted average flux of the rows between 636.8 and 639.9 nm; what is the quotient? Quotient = 1.01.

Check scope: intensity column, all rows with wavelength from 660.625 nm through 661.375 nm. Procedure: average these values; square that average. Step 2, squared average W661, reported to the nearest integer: 415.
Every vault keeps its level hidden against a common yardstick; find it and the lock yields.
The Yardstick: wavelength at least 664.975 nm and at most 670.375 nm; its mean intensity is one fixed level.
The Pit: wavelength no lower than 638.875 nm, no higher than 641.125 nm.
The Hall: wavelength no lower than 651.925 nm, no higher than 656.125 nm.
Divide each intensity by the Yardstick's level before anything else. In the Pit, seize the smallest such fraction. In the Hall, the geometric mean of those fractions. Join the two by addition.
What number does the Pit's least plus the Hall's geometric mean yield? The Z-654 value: 1.95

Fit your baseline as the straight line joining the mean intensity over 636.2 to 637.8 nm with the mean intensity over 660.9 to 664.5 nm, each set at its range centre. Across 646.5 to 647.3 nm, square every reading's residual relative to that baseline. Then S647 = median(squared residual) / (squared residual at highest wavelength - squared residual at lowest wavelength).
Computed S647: 1.0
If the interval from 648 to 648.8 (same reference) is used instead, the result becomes -1.5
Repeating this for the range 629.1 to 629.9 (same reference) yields 0.0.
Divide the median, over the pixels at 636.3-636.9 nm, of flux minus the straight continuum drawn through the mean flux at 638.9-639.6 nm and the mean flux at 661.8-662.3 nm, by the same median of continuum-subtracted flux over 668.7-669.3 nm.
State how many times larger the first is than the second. -0.1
